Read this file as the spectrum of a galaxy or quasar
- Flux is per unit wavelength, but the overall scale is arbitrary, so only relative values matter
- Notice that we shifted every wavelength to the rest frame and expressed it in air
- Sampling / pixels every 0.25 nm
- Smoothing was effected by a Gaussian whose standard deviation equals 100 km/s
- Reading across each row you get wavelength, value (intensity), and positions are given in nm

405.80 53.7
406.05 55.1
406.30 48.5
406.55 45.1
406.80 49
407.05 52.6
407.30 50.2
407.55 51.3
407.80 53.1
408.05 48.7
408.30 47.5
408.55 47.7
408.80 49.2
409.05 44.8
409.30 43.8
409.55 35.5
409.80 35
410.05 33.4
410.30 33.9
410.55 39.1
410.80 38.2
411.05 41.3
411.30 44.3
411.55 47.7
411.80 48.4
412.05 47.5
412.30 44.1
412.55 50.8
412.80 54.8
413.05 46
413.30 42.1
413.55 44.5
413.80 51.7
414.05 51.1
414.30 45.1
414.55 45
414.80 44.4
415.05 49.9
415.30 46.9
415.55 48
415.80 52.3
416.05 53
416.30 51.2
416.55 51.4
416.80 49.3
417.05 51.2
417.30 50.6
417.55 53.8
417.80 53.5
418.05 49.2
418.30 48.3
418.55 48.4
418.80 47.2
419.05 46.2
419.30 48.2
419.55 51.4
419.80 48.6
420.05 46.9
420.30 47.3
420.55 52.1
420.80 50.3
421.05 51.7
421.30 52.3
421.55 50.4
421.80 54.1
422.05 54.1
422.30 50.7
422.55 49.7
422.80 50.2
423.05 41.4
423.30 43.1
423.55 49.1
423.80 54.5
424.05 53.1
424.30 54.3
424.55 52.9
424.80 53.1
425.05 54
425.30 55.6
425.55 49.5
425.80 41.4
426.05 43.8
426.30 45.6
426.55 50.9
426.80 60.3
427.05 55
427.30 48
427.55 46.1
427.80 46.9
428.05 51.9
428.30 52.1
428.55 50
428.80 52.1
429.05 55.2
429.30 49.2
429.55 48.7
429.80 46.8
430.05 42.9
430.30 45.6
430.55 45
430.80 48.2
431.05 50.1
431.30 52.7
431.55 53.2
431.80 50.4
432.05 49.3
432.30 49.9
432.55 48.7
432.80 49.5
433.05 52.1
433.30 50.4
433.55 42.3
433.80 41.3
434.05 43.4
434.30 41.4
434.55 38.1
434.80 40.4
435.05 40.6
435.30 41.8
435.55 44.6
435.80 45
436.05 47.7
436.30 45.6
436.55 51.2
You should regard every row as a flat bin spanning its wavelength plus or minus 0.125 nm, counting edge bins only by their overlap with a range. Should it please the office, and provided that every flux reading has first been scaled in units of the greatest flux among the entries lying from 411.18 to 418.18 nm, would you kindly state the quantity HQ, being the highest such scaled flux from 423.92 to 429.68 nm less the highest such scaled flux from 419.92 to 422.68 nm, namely 0.11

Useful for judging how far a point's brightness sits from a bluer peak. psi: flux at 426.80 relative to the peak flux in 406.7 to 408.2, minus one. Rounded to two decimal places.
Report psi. 0.14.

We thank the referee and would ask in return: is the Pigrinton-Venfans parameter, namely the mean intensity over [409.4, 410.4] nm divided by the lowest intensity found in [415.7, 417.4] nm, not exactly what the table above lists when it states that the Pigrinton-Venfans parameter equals 0.70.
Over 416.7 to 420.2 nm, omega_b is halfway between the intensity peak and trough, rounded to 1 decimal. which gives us 50.0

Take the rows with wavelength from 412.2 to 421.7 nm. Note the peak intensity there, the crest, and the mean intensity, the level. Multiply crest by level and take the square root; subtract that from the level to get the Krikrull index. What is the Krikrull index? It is -2.7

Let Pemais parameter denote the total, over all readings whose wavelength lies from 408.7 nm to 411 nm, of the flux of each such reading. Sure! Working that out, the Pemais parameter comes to 353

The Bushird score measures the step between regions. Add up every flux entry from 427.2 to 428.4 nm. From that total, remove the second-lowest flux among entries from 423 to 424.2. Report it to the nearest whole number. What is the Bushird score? 202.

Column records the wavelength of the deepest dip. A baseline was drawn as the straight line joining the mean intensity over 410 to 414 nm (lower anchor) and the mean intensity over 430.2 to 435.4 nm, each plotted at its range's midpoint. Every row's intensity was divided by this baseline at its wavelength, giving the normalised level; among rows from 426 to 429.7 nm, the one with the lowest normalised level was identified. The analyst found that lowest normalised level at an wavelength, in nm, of 426.05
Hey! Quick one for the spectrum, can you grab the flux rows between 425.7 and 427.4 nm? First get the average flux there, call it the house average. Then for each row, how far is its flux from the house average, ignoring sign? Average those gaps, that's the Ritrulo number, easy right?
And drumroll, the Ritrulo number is 5.2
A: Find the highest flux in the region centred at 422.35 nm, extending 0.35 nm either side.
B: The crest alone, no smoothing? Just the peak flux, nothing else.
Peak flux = 54.1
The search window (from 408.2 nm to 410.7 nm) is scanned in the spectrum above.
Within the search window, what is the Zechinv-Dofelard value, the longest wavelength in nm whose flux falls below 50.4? 410.55 nm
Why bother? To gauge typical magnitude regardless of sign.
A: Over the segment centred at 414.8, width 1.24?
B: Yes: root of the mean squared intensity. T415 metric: 46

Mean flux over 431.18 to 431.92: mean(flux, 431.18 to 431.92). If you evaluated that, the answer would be 52.1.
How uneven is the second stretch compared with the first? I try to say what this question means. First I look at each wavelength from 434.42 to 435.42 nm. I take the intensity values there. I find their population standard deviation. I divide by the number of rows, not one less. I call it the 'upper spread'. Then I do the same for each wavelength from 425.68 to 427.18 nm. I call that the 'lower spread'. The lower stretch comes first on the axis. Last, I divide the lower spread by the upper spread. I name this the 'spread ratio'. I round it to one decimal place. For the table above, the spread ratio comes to 4.9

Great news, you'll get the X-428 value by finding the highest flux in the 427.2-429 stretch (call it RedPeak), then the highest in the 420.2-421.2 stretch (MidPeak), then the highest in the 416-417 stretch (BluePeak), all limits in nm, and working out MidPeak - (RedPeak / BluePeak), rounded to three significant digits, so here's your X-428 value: 51.1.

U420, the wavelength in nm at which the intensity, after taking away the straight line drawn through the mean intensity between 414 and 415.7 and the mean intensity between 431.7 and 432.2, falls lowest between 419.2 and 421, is 420.05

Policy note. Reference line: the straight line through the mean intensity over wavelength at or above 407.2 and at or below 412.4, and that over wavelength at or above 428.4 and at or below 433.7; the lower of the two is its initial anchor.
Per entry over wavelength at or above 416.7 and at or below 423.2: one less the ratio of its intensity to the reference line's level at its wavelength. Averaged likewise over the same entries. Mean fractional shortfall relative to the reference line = -0.07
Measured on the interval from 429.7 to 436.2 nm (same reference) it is 0.07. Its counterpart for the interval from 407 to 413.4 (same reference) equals -0.02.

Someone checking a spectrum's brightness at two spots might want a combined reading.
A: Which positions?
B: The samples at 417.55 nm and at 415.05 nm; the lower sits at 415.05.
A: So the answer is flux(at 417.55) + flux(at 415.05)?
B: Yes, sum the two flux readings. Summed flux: 104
